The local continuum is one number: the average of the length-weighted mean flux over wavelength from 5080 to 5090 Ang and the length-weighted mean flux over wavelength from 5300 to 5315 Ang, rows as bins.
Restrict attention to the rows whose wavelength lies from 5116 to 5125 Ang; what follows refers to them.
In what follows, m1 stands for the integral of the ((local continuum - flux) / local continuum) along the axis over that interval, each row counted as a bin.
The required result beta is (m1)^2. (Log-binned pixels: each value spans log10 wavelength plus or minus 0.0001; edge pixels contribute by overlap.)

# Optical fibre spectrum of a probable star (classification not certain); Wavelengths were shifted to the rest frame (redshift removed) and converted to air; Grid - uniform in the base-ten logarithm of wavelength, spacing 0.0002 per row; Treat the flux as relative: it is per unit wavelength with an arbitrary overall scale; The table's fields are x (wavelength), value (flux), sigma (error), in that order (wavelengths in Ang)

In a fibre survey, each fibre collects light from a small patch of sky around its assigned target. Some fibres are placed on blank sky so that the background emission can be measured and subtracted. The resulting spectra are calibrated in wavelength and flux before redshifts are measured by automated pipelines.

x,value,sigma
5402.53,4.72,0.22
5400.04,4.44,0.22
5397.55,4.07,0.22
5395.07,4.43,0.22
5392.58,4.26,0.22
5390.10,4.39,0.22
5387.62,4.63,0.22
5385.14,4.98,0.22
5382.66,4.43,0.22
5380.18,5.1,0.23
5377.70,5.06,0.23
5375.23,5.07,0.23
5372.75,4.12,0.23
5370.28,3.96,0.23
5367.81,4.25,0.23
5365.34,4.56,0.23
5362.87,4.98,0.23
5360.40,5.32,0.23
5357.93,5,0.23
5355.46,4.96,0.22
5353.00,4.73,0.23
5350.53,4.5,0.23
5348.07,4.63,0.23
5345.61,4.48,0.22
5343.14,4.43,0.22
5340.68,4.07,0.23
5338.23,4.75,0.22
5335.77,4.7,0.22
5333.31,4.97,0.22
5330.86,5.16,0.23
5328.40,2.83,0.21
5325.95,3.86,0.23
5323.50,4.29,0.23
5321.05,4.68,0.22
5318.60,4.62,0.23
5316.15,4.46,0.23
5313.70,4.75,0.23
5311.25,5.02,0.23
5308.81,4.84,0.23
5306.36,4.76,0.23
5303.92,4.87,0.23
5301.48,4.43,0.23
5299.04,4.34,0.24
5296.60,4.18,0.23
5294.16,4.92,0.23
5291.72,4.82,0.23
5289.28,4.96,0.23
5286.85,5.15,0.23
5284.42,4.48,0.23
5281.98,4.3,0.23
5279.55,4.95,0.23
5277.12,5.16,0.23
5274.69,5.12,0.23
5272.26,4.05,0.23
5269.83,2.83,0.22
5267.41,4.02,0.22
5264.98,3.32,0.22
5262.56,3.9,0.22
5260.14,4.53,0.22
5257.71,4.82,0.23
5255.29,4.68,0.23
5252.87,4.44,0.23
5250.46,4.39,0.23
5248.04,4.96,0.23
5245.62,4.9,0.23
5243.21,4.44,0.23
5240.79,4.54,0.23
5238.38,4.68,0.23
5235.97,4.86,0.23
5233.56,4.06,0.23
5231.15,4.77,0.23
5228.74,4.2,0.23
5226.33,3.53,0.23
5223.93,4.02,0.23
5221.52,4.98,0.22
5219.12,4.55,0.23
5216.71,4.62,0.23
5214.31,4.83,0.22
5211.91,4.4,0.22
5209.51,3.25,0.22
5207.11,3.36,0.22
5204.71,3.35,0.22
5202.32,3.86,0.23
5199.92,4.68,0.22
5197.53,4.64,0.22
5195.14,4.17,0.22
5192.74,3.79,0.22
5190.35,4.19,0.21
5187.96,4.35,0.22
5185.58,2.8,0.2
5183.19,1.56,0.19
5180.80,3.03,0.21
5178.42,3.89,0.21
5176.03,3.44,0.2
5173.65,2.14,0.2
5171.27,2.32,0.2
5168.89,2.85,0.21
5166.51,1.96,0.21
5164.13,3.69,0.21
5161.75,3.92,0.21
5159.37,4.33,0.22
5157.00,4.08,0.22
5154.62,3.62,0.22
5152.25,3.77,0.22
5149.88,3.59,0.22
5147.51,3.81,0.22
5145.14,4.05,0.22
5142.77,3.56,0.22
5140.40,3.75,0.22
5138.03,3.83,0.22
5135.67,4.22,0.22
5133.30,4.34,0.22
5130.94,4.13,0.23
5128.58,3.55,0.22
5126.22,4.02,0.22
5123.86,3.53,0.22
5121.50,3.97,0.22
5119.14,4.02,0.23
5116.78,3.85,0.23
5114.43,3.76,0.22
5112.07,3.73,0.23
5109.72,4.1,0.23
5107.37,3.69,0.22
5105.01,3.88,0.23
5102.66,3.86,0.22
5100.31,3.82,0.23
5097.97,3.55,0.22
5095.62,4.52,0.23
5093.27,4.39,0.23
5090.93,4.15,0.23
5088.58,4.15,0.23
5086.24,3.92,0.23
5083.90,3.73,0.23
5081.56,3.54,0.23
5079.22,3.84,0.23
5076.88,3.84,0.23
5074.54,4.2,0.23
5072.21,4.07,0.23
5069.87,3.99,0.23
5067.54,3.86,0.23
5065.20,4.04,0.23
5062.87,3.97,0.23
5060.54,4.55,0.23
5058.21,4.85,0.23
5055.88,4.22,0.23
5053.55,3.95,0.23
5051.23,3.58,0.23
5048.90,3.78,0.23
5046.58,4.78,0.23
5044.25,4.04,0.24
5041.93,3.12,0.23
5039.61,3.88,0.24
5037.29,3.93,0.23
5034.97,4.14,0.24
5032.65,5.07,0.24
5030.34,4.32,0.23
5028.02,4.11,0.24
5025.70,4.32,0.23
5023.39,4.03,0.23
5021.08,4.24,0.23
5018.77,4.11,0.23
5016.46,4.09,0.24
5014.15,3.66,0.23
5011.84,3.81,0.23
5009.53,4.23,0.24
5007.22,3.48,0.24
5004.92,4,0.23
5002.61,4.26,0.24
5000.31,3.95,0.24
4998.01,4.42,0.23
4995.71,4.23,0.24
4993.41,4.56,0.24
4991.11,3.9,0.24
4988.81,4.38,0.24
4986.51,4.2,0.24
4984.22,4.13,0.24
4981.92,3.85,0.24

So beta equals 0.93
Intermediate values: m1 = 1.0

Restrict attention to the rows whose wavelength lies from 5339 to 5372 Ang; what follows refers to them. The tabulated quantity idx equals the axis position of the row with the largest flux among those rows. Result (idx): 5360.40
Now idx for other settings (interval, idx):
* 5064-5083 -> 5074.54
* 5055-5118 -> 5058.21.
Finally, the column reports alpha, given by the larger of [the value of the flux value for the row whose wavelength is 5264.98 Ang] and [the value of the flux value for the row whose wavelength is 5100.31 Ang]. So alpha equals 3.82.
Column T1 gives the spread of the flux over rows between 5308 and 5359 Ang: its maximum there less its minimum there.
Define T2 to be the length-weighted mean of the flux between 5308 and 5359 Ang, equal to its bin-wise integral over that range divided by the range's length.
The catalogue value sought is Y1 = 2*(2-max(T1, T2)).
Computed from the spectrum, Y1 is -5.1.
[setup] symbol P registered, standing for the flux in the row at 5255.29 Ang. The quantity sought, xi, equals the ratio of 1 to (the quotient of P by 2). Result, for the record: 0.43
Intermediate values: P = 4.68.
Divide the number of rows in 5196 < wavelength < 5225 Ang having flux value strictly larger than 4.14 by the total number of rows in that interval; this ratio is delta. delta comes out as 0.58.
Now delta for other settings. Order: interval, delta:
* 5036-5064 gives 0.33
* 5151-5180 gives 0.08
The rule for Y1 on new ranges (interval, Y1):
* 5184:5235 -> -4.2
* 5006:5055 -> -4.1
